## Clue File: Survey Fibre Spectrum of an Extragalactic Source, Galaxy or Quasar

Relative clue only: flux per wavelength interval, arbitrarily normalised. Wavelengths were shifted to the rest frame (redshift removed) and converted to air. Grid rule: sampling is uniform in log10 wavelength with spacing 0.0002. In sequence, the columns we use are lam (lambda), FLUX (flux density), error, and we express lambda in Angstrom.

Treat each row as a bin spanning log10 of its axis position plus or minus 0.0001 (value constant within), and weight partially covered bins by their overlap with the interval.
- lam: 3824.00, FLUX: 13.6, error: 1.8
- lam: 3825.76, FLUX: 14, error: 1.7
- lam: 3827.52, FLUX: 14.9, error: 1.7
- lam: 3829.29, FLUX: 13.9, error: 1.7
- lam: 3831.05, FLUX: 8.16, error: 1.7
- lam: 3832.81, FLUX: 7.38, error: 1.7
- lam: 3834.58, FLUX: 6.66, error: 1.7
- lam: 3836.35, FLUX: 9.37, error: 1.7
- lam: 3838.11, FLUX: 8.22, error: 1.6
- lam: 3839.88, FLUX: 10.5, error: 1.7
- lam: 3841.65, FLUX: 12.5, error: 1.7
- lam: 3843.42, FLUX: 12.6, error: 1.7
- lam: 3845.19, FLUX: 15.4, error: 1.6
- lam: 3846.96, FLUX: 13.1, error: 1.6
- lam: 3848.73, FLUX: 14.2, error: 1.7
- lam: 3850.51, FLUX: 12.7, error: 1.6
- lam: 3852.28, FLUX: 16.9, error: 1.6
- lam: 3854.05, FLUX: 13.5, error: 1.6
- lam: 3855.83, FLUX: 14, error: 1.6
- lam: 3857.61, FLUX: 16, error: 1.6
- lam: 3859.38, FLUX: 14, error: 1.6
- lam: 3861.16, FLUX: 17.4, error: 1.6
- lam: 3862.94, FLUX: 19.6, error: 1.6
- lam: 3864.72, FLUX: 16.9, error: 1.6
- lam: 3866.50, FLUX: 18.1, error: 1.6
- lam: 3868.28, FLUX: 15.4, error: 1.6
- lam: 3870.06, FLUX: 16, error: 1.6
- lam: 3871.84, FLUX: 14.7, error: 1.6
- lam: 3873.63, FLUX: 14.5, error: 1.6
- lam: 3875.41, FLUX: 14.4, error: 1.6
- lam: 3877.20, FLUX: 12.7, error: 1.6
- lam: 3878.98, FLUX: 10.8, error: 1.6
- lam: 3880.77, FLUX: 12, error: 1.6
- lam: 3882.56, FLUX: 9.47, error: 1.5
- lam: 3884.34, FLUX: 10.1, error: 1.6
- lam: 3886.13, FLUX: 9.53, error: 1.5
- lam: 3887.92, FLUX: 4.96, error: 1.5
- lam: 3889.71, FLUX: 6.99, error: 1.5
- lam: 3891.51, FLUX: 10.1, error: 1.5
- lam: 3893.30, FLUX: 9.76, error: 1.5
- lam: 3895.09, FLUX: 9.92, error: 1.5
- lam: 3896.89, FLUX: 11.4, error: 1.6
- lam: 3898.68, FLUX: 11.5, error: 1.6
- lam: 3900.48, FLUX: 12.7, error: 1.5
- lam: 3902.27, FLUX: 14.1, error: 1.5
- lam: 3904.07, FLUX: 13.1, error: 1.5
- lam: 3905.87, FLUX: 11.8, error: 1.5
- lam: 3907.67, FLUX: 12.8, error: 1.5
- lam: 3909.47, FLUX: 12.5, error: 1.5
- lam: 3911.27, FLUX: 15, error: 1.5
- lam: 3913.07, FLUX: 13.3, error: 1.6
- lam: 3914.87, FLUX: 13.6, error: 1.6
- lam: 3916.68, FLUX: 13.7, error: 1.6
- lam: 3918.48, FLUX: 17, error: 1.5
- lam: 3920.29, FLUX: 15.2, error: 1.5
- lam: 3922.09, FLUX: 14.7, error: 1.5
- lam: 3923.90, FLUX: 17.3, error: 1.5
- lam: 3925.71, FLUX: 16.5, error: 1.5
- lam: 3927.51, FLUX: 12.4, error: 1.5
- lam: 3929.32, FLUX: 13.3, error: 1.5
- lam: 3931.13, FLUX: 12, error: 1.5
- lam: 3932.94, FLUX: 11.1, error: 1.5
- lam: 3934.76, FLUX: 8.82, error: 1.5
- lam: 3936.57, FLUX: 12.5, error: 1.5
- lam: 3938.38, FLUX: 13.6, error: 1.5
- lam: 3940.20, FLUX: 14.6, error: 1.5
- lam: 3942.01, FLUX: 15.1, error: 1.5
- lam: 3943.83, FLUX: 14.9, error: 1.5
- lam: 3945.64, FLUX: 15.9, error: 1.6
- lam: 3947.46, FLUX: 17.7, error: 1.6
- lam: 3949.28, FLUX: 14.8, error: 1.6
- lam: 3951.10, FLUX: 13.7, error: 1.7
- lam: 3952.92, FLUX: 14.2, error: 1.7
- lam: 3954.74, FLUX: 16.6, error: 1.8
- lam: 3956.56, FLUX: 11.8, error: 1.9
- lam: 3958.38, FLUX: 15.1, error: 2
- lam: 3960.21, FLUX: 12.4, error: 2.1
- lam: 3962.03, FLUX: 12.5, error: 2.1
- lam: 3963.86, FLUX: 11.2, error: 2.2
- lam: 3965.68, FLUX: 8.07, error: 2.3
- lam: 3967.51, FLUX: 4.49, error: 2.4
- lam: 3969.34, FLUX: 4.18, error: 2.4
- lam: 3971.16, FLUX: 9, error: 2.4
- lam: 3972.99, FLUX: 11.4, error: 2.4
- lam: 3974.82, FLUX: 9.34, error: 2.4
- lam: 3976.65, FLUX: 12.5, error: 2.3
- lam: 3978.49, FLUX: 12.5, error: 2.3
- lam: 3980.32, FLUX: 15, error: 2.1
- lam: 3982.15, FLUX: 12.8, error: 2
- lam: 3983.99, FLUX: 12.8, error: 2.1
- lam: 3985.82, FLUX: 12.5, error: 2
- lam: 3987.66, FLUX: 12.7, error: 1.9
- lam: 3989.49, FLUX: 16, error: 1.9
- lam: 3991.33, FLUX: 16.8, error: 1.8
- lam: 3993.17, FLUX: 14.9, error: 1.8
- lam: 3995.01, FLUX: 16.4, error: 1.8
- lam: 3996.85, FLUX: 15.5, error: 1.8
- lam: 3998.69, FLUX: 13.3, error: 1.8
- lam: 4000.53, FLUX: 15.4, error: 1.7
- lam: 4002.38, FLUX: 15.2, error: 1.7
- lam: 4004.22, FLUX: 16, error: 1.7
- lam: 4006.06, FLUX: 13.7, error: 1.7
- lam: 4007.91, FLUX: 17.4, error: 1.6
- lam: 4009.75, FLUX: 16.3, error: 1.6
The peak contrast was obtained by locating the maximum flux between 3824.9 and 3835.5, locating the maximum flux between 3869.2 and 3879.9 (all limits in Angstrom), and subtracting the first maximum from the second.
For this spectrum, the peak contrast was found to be 1.1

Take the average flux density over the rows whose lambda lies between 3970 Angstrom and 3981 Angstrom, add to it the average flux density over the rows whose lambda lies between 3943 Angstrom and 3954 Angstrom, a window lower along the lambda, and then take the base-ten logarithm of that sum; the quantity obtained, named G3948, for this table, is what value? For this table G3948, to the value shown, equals 1.43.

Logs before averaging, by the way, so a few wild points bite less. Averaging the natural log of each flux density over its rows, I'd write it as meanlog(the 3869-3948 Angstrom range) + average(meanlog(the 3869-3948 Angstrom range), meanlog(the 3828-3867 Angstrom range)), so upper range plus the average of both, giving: 5.06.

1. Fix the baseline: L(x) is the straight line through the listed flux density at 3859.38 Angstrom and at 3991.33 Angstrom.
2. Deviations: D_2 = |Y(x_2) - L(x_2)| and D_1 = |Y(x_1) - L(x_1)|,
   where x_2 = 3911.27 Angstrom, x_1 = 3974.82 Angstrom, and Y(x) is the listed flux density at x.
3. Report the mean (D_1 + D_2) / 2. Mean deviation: 3.6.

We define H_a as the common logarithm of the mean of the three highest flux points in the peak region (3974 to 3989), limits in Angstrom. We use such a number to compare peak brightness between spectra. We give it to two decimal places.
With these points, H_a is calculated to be 1.13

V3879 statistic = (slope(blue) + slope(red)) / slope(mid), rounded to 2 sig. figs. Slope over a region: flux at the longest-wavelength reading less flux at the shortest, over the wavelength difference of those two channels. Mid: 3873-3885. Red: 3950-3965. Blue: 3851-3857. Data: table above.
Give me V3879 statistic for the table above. 2.5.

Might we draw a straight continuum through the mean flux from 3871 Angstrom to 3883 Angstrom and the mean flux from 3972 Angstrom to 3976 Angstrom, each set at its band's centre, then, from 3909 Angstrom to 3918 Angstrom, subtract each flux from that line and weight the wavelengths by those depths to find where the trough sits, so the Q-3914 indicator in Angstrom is 3913.4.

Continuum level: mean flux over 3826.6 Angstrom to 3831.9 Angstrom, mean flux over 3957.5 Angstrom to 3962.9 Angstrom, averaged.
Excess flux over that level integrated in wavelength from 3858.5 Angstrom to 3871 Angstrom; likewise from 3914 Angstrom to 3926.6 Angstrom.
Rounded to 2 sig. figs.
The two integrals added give 82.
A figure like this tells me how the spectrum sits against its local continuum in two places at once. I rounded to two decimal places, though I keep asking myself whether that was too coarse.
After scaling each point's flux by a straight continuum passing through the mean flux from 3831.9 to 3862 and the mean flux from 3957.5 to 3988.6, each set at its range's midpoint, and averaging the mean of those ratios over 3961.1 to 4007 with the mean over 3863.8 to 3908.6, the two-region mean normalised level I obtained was 1.08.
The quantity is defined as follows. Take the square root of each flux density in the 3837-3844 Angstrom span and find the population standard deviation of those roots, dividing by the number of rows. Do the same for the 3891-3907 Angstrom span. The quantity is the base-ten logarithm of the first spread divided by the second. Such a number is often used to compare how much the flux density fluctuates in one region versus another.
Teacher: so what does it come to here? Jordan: 0.1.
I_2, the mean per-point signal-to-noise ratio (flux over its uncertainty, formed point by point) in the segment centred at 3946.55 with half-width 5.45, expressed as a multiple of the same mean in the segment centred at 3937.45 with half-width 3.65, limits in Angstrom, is 1.18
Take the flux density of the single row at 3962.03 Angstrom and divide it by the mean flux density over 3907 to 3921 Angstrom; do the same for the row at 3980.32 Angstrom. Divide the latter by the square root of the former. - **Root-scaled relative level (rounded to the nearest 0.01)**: 1.13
